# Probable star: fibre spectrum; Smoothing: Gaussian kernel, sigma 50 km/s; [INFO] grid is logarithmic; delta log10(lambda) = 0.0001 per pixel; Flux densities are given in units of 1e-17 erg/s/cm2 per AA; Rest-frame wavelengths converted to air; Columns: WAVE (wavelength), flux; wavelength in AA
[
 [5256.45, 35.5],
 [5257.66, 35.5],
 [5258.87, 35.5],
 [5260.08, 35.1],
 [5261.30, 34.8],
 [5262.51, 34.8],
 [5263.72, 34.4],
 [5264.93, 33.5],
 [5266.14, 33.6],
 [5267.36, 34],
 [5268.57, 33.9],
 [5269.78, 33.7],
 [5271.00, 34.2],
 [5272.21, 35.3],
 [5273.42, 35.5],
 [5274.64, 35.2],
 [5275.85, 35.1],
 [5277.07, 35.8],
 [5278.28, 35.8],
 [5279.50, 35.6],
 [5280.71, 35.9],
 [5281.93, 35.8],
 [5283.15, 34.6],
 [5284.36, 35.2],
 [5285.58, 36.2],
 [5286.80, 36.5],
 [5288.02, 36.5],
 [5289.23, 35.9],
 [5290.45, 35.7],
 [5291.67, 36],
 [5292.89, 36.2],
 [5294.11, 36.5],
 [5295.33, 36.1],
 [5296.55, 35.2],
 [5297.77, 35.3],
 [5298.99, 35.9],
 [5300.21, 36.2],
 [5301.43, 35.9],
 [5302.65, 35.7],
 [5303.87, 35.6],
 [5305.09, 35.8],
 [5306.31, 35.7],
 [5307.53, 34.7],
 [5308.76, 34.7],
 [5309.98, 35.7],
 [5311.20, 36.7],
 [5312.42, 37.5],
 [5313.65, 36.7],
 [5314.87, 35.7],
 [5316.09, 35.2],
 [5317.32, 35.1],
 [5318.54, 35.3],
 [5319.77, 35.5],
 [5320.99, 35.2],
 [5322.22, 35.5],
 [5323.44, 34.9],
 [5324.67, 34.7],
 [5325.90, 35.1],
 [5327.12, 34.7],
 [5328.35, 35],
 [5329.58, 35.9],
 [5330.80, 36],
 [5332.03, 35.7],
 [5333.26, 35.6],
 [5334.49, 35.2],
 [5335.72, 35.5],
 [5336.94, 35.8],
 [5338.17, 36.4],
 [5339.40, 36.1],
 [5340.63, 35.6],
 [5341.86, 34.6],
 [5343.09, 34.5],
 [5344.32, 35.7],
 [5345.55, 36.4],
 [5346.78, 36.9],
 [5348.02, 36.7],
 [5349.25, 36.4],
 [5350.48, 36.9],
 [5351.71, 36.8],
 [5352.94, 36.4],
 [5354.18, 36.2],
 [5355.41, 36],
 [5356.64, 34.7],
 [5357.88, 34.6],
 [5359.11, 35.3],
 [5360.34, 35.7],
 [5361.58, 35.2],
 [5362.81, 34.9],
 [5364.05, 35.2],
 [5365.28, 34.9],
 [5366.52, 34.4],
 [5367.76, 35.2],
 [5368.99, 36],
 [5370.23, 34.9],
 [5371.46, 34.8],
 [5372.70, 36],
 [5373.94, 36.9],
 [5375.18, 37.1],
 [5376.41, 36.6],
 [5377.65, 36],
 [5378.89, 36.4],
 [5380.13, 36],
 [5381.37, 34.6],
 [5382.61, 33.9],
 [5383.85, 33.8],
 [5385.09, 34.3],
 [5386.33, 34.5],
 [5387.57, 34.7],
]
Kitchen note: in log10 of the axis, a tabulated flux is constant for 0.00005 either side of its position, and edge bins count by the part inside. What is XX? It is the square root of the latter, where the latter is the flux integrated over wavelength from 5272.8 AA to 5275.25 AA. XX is 9.3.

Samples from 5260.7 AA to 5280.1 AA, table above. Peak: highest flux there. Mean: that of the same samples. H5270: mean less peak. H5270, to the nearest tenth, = -1.1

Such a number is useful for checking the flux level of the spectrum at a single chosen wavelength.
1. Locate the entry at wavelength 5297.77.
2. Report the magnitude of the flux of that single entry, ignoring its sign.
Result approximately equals 35.3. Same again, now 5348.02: 36.7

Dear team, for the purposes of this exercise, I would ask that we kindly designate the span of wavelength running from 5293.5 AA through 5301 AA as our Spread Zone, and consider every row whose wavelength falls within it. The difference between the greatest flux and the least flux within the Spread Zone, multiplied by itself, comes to 1.7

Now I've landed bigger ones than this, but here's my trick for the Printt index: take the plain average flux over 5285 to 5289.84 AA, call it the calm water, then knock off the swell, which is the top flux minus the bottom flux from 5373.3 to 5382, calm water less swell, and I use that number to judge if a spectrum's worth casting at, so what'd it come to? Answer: 33.8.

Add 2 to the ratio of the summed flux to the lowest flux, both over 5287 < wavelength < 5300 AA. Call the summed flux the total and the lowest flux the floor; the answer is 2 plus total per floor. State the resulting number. 12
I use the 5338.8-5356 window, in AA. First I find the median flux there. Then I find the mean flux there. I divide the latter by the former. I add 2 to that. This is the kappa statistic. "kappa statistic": 2.99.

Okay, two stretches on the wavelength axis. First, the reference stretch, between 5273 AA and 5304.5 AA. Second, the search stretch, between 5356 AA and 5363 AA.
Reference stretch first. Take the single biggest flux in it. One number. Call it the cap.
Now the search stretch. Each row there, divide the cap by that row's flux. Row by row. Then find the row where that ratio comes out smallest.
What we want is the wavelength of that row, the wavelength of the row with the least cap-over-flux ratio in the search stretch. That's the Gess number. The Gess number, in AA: 5360.34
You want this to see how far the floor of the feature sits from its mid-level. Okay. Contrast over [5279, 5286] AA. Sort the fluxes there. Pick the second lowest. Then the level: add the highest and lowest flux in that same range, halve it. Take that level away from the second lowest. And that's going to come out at -0.20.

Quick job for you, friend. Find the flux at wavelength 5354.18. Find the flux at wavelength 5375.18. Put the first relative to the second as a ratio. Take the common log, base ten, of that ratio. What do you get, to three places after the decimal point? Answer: -0.011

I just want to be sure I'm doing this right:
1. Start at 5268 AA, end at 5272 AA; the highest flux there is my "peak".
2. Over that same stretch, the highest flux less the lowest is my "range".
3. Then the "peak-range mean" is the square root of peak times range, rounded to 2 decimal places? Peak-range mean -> 4.14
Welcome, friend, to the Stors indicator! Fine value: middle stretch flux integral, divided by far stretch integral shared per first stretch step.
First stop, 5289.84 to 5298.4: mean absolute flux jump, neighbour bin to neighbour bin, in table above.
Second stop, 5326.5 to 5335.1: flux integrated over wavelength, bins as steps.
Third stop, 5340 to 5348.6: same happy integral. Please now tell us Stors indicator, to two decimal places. 0.36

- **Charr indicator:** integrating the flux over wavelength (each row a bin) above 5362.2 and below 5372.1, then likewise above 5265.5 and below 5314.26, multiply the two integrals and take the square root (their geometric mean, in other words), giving 775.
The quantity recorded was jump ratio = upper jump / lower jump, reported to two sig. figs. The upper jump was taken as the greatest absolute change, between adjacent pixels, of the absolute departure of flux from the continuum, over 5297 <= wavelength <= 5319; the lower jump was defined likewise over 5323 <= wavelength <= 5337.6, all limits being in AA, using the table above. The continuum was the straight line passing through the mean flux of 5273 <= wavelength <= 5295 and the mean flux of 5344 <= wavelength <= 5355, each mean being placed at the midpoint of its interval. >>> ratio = 1.1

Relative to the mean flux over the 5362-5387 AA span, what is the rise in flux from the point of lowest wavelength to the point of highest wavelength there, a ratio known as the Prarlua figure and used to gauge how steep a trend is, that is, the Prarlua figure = -0.011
